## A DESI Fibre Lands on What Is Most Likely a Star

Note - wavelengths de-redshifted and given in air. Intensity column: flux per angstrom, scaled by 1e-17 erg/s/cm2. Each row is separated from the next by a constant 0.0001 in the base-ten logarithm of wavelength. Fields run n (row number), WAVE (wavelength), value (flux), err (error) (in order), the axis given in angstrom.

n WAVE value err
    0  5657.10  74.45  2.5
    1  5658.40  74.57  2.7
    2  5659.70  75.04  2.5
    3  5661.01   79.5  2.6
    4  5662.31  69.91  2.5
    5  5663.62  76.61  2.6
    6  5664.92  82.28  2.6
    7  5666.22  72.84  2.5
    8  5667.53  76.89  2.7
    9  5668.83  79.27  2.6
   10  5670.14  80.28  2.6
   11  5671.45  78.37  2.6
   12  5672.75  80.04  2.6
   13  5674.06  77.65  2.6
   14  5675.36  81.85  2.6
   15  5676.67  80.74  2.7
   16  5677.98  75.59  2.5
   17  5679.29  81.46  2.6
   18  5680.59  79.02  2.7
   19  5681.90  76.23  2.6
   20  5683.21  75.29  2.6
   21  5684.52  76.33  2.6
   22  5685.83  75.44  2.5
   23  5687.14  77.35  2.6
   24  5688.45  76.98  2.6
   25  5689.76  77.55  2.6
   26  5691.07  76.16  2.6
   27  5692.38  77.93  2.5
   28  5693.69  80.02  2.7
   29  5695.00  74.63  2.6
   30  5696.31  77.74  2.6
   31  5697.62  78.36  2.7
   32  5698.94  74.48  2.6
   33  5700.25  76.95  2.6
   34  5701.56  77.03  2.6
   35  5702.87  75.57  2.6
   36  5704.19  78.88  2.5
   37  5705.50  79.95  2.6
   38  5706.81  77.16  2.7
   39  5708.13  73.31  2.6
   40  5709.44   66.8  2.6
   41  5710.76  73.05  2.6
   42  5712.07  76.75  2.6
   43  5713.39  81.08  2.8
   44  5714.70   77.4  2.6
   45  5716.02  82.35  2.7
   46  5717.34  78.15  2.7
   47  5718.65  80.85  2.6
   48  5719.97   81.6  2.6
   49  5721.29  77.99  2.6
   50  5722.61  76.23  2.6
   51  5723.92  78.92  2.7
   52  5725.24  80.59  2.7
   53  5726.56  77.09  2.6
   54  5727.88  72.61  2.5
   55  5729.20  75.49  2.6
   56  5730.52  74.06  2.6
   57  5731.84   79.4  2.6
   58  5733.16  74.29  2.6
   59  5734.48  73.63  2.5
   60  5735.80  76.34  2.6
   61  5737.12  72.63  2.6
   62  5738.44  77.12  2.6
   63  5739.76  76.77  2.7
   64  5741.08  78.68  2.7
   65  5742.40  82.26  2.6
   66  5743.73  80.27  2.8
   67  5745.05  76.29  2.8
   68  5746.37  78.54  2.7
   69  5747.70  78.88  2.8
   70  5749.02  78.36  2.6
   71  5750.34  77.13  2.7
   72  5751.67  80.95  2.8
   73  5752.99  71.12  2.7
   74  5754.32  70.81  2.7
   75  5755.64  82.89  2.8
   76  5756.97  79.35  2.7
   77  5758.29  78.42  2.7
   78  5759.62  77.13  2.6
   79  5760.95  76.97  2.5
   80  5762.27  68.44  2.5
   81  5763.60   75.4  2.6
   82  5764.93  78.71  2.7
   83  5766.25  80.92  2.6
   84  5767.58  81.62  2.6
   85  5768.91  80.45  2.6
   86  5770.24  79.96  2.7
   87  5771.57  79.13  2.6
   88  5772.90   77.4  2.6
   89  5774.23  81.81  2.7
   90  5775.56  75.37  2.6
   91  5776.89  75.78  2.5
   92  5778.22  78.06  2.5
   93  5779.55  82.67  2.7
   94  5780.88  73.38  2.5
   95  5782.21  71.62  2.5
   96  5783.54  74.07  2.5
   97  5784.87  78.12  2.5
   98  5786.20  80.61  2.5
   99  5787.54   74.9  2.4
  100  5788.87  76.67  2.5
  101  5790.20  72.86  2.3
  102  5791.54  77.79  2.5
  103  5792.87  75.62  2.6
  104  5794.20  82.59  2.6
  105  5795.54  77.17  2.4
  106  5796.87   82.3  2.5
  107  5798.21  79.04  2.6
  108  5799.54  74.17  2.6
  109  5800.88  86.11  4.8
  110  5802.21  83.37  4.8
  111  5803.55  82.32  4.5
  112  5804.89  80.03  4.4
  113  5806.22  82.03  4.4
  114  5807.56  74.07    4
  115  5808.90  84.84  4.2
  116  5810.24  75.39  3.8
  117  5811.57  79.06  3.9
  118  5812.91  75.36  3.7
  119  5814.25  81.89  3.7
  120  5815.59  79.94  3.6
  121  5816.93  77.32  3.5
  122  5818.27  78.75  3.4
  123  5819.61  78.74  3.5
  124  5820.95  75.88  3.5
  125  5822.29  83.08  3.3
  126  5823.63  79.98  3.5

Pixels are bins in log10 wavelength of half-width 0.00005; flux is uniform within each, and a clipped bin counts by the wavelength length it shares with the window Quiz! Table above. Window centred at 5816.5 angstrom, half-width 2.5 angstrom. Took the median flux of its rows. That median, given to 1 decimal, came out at 79.3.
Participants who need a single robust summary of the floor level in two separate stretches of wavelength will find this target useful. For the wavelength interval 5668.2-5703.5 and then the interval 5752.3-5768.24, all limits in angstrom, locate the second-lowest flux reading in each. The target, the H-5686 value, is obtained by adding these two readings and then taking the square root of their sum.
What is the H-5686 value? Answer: 12.06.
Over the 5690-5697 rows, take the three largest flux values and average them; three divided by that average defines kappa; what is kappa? 0.0382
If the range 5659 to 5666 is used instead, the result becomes 0.0378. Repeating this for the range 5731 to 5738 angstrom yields 0.0391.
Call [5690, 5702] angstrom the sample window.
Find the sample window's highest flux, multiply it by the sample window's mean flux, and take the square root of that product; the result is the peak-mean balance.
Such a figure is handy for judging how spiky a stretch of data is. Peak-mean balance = 78.5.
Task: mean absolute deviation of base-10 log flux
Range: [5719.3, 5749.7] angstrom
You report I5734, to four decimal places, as 0.0123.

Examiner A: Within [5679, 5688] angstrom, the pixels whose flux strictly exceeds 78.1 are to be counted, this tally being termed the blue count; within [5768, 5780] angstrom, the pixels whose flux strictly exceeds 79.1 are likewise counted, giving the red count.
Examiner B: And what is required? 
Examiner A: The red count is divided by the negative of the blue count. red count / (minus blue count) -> -2.5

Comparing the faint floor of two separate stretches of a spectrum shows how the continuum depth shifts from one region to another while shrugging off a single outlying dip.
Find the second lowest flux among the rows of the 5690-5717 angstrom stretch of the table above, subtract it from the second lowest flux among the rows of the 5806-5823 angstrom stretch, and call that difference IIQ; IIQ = 2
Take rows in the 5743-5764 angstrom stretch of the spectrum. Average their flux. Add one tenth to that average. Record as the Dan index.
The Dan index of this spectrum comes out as 77.0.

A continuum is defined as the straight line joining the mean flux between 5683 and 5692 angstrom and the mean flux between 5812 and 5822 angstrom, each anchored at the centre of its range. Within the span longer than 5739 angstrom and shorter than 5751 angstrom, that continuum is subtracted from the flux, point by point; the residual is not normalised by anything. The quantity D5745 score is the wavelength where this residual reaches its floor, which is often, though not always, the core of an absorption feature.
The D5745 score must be 5745.05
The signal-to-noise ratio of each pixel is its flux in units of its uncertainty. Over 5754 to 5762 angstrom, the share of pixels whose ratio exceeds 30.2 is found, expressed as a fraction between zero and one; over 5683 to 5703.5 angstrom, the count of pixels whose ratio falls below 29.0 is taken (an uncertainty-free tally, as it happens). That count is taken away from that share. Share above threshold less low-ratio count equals -2.8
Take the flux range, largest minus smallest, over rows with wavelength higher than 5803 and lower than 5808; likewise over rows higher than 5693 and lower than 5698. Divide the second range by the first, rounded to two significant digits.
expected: 0.65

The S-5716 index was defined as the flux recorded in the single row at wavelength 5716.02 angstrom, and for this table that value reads 82.35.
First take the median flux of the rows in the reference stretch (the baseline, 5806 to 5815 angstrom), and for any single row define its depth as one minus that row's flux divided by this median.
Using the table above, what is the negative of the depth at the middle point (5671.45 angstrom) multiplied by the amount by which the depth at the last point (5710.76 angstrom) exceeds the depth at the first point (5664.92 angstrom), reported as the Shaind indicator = -0.0010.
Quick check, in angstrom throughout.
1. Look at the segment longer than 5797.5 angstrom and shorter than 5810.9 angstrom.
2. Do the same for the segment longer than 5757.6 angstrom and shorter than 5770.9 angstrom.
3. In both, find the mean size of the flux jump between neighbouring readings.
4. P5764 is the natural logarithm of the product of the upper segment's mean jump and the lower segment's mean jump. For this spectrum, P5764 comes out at 2.8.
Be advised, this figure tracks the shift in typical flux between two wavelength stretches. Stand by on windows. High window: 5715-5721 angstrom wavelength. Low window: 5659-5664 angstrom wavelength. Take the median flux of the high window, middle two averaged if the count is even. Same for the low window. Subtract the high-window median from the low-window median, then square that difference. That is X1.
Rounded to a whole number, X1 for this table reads 29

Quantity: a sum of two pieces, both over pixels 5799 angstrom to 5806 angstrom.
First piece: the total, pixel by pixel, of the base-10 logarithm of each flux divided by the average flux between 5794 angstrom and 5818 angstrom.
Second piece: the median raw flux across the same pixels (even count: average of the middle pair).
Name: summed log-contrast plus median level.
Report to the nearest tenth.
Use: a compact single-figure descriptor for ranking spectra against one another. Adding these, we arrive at 82.4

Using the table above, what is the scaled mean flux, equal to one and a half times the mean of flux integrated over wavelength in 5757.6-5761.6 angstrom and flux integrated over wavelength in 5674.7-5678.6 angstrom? 465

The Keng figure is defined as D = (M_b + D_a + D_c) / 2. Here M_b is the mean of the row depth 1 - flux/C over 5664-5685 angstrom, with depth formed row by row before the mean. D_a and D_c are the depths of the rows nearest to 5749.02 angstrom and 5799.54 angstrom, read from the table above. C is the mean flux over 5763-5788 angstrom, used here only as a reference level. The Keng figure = 0.018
